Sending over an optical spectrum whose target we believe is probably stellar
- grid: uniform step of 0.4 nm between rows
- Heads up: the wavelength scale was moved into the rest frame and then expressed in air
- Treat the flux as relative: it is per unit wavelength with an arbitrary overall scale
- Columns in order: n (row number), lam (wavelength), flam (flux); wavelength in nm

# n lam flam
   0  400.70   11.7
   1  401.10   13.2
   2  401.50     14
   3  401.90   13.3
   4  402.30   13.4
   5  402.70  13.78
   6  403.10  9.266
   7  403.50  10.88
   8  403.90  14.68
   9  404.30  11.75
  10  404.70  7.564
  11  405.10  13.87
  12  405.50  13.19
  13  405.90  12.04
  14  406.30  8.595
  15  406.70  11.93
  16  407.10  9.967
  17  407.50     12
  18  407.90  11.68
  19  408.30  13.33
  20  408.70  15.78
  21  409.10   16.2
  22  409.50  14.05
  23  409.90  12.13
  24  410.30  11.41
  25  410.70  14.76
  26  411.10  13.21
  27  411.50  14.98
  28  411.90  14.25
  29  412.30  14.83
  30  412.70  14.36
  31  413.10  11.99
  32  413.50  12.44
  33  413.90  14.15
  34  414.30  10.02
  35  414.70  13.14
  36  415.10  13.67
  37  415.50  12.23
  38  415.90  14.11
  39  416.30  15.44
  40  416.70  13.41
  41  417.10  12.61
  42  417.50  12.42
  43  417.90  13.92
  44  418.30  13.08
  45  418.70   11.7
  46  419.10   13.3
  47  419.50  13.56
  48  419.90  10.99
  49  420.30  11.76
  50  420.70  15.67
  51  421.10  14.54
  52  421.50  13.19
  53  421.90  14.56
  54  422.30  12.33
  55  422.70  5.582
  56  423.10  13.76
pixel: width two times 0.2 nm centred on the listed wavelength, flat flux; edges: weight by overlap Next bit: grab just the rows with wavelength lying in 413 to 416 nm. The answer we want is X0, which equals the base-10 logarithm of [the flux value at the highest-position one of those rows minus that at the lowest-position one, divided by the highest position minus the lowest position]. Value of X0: -0.1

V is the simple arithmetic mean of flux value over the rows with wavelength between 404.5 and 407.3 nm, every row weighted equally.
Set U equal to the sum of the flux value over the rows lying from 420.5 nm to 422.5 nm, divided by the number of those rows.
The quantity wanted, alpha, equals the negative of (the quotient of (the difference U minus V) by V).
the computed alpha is -0.28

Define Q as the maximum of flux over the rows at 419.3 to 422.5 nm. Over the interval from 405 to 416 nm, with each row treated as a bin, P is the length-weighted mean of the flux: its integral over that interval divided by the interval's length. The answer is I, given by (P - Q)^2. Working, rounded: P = 13.0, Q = 15.67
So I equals 7.2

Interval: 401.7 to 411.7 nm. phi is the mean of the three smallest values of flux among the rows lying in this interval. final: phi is 8.5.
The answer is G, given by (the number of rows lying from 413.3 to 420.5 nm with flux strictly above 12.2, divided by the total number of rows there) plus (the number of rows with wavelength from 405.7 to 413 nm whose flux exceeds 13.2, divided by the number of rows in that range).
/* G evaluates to 1.33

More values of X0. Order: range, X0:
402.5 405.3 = -1.4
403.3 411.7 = -0.3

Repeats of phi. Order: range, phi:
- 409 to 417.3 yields 11.1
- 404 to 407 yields 9.3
